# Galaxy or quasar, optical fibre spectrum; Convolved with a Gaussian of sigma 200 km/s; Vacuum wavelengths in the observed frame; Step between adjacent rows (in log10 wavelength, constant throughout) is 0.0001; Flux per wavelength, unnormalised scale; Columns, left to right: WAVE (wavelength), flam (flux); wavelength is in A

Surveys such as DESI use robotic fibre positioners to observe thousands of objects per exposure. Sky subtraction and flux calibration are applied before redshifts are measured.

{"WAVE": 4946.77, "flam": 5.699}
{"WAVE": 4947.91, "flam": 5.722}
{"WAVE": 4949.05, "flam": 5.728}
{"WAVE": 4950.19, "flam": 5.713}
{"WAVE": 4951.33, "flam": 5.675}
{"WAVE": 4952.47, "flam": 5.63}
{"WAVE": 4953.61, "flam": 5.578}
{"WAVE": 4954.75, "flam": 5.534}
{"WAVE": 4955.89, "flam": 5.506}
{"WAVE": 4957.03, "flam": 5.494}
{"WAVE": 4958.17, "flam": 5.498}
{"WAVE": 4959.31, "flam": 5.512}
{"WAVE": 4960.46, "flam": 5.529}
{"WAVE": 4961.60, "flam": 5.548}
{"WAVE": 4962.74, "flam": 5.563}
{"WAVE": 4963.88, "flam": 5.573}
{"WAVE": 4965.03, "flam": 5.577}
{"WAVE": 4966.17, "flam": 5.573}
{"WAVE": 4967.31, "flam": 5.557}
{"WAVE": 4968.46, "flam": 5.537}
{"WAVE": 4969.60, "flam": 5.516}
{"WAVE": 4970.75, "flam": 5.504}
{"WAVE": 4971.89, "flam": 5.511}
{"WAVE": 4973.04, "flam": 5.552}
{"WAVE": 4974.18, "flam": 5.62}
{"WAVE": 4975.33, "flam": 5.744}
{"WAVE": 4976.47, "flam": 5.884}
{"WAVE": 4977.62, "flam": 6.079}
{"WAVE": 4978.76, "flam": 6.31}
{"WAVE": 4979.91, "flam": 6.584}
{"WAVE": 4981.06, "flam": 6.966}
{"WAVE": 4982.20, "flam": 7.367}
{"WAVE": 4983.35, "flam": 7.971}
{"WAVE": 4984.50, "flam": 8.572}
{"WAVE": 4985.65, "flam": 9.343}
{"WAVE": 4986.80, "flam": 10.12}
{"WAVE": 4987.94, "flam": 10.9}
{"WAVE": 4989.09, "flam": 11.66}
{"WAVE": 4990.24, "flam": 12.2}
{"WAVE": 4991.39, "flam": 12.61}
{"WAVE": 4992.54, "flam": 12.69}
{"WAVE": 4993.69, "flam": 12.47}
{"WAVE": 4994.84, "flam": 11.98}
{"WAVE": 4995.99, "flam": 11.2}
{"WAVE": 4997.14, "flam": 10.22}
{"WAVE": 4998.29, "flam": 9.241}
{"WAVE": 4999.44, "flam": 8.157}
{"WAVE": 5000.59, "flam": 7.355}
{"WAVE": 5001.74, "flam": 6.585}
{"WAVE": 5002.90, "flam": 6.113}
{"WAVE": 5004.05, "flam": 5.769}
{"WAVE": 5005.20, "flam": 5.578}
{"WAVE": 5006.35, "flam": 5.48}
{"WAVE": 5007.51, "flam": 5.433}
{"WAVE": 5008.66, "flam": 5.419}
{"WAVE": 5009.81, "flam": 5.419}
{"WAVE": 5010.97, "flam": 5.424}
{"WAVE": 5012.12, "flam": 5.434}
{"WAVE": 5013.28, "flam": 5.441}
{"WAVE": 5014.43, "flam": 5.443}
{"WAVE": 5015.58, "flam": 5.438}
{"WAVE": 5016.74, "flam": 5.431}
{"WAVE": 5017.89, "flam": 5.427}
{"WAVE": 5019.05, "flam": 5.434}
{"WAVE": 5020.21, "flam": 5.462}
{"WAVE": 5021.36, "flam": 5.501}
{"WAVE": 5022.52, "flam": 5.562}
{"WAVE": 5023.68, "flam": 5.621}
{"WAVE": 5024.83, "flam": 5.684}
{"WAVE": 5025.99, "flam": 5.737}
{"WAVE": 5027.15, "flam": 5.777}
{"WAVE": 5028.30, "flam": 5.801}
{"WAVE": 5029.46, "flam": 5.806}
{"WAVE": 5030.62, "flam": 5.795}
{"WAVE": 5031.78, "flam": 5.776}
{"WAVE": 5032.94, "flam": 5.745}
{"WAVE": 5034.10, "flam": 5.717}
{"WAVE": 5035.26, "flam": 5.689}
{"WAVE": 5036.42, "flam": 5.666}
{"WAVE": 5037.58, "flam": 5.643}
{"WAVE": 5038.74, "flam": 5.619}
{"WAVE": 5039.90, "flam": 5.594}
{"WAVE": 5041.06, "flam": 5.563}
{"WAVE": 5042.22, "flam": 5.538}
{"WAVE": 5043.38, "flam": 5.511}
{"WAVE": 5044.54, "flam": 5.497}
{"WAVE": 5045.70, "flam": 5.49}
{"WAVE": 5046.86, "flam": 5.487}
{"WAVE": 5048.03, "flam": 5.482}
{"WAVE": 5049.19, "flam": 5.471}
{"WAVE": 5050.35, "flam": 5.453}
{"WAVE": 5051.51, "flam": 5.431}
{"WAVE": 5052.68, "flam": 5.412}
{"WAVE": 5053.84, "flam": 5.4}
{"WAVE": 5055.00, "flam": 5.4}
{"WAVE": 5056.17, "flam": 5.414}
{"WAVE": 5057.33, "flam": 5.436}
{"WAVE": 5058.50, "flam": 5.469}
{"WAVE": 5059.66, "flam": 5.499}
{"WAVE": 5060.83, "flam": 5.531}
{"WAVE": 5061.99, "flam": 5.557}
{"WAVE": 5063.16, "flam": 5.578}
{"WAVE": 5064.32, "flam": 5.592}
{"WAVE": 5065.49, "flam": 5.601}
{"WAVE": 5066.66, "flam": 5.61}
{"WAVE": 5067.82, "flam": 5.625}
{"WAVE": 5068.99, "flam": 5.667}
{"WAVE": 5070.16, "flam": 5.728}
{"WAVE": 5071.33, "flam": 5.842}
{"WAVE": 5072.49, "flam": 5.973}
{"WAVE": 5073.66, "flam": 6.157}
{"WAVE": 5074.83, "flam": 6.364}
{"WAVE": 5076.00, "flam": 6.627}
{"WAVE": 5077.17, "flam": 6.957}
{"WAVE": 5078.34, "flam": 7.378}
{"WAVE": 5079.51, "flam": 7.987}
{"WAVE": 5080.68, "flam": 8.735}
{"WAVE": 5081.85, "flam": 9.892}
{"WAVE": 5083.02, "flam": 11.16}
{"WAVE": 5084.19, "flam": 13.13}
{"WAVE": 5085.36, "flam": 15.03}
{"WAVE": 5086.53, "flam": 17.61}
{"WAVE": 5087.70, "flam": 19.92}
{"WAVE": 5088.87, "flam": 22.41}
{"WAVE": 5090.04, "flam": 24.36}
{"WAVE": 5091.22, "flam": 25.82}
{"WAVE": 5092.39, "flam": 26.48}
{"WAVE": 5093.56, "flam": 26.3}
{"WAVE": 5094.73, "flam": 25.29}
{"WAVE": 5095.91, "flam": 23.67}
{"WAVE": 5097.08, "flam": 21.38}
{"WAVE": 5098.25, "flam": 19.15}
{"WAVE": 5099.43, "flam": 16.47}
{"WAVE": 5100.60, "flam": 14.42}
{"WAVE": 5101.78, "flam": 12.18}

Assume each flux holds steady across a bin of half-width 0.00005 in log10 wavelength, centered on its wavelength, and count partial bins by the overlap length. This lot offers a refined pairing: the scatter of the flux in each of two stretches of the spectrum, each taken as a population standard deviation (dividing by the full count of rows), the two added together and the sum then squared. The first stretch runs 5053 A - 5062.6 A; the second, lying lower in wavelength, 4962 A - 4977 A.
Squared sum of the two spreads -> 0.0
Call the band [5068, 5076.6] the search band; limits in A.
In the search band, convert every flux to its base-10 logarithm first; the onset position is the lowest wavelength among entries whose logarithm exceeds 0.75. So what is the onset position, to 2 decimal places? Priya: 5068.99 A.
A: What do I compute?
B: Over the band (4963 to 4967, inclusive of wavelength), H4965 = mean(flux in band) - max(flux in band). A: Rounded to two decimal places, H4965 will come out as 0.00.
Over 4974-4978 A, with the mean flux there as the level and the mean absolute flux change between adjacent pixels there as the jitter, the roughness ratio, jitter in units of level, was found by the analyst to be 0.026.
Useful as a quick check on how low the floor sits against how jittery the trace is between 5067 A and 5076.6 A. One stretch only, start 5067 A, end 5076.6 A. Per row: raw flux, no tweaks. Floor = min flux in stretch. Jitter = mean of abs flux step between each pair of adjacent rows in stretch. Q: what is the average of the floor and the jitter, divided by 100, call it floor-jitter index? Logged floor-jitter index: 0.0288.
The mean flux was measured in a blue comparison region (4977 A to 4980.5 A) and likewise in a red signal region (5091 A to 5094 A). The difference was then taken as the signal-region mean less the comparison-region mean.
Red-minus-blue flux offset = 20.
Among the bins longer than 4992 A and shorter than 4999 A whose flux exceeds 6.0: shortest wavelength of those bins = 4992.54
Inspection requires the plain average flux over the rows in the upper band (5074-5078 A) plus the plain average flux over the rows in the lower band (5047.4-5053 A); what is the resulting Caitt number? 12.1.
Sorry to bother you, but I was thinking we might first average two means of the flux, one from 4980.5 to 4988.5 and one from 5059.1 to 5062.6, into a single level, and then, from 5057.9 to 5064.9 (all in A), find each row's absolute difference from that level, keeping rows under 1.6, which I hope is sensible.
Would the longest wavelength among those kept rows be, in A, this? 5064.32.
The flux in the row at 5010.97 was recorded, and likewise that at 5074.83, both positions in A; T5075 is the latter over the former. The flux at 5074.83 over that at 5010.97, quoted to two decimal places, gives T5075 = 1.17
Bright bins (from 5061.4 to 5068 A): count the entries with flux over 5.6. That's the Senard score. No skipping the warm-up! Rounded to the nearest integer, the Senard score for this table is 3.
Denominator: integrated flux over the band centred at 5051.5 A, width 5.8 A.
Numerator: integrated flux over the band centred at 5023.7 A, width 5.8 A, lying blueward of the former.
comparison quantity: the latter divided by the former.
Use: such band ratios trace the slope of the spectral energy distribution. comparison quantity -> 1.03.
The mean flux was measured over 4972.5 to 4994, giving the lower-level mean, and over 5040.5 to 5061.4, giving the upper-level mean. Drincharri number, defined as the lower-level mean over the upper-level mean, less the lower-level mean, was -7.1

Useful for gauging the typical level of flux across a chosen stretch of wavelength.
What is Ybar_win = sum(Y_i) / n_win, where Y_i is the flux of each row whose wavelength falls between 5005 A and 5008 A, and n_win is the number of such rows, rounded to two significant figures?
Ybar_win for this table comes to 5.5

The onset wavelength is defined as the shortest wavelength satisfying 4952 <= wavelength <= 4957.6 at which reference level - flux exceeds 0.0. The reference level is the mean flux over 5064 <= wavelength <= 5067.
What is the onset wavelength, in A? 4953.61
